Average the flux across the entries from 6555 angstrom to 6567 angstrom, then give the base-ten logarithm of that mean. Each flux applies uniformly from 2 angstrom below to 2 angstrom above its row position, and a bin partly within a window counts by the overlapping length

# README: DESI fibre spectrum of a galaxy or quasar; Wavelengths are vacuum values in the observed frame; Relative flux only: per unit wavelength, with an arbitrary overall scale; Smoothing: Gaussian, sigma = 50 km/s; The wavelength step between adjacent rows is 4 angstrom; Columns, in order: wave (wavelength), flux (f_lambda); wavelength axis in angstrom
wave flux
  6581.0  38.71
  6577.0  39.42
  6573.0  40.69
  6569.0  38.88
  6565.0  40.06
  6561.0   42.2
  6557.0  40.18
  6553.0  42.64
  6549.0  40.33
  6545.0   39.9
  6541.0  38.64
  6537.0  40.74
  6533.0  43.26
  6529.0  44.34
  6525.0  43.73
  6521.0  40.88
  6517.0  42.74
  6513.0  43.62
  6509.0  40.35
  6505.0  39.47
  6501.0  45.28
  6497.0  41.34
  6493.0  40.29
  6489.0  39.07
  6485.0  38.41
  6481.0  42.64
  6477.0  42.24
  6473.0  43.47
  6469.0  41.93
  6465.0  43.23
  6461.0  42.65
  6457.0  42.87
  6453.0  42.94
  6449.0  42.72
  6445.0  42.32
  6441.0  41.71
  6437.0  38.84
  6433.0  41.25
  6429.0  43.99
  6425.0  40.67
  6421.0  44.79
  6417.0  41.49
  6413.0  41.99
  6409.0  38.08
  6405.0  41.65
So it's 1.61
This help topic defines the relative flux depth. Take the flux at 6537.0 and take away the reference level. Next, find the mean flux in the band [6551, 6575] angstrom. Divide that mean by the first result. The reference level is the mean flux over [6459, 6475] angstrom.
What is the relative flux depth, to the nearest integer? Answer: -20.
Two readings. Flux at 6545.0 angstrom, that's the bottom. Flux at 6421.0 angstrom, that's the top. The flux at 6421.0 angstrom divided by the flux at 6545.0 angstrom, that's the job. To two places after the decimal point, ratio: 1.12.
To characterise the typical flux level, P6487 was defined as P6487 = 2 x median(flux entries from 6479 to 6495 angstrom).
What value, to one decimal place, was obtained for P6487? 79.4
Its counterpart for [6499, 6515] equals 84.0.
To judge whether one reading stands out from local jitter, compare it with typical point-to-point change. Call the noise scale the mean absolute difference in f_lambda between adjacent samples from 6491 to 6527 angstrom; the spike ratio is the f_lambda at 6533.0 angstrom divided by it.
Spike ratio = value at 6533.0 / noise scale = 17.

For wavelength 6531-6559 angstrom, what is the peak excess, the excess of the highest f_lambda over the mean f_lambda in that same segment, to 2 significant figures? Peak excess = 2.4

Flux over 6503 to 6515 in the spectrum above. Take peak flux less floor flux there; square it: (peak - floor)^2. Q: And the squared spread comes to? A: 17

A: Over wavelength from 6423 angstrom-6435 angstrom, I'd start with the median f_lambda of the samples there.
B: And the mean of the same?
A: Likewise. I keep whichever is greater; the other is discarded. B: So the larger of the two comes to 42.0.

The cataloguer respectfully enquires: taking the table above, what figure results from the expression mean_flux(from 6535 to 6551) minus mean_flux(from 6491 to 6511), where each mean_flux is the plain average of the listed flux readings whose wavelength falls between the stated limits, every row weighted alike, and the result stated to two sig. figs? -1.4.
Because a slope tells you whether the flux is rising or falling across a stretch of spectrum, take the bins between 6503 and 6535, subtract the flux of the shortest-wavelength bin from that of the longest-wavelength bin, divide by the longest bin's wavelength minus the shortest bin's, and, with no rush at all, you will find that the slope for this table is 0.14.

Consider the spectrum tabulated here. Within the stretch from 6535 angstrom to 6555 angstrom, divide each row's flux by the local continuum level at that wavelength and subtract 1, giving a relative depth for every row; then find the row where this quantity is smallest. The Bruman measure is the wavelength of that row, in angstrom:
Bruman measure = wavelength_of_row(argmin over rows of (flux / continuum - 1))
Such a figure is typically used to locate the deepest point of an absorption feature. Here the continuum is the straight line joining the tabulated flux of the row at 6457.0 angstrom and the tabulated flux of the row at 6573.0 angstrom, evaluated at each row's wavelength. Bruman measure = 6541.0 angstrom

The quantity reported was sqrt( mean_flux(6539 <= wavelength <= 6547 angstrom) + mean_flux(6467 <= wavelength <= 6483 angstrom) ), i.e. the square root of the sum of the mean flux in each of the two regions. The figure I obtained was 9.05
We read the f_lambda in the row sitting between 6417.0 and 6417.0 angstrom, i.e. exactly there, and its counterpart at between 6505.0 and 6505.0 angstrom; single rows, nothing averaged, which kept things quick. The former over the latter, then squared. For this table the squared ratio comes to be 1.10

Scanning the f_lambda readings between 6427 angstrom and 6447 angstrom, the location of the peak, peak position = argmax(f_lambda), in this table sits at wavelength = 6429.0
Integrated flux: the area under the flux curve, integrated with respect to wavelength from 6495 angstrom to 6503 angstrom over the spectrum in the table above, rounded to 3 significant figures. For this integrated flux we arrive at 346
